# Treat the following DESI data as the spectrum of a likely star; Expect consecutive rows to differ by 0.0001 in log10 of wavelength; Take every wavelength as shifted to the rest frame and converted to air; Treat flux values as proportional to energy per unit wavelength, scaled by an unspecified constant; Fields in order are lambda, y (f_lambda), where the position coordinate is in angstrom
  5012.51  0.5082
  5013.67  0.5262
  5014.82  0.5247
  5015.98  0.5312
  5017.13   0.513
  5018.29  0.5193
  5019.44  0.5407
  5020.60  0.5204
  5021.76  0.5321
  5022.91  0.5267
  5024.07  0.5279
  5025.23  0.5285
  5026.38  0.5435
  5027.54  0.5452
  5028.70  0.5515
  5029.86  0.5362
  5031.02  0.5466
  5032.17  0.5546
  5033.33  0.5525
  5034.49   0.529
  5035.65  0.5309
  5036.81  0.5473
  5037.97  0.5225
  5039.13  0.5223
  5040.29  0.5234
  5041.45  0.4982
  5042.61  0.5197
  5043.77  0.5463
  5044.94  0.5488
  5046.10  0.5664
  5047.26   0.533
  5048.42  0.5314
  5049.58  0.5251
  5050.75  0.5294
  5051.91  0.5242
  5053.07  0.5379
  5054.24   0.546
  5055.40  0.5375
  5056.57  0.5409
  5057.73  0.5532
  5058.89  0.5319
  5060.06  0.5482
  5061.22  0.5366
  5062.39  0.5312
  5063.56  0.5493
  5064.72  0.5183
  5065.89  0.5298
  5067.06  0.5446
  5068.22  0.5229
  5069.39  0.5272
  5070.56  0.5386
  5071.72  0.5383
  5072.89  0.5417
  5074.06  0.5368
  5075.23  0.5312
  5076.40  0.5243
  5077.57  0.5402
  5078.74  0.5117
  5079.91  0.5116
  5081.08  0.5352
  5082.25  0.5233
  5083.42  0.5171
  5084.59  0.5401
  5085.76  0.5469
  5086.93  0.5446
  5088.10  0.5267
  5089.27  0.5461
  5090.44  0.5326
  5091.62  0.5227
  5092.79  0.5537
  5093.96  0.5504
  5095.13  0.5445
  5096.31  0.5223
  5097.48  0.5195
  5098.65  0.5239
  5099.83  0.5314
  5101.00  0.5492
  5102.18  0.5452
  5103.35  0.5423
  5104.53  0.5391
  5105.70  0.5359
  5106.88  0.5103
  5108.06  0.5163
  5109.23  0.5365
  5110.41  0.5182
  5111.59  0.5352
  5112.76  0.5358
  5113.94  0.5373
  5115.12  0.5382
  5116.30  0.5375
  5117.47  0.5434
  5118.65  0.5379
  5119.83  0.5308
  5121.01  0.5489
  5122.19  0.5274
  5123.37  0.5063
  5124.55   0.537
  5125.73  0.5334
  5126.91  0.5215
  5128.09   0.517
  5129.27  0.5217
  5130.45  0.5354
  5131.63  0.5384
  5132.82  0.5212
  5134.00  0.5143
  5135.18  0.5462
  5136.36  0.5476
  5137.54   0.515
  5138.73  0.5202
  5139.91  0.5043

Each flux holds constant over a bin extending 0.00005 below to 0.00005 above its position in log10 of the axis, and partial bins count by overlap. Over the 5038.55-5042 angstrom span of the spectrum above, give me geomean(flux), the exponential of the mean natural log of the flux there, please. 0.515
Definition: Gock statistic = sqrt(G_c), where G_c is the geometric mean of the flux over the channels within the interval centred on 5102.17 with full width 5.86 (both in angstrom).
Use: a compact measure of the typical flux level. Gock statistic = 0.736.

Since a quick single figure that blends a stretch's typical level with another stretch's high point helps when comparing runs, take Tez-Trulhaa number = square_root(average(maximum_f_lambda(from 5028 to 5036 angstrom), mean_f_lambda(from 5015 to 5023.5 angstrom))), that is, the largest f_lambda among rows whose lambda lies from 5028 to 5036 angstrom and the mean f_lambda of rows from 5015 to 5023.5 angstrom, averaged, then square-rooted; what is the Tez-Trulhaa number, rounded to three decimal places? 0.735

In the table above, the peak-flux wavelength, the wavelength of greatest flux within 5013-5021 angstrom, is 5019.44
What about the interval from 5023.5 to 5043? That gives 5032.17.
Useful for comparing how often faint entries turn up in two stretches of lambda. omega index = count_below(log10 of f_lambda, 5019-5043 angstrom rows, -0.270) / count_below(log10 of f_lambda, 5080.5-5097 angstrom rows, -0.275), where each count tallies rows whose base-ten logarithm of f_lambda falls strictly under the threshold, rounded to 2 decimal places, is 2.60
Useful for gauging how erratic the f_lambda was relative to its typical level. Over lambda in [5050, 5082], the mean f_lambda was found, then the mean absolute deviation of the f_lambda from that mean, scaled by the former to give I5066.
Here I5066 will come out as 0.0159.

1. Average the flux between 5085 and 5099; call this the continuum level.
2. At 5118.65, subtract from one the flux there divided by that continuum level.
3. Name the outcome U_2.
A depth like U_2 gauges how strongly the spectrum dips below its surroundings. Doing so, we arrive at 0.00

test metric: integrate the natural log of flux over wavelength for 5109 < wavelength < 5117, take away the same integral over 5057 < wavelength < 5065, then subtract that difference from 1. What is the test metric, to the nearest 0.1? 1.1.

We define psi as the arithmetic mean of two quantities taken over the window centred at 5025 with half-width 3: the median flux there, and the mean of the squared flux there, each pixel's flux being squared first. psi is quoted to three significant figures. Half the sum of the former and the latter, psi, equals 0.407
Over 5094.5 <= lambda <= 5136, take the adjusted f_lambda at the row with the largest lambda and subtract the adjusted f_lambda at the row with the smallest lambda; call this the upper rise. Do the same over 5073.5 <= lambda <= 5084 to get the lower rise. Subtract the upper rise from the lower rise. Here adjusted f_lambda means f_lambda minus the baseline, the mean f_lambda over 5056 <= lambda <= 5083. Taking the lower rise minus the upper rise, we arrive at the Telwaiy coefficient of -0.021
